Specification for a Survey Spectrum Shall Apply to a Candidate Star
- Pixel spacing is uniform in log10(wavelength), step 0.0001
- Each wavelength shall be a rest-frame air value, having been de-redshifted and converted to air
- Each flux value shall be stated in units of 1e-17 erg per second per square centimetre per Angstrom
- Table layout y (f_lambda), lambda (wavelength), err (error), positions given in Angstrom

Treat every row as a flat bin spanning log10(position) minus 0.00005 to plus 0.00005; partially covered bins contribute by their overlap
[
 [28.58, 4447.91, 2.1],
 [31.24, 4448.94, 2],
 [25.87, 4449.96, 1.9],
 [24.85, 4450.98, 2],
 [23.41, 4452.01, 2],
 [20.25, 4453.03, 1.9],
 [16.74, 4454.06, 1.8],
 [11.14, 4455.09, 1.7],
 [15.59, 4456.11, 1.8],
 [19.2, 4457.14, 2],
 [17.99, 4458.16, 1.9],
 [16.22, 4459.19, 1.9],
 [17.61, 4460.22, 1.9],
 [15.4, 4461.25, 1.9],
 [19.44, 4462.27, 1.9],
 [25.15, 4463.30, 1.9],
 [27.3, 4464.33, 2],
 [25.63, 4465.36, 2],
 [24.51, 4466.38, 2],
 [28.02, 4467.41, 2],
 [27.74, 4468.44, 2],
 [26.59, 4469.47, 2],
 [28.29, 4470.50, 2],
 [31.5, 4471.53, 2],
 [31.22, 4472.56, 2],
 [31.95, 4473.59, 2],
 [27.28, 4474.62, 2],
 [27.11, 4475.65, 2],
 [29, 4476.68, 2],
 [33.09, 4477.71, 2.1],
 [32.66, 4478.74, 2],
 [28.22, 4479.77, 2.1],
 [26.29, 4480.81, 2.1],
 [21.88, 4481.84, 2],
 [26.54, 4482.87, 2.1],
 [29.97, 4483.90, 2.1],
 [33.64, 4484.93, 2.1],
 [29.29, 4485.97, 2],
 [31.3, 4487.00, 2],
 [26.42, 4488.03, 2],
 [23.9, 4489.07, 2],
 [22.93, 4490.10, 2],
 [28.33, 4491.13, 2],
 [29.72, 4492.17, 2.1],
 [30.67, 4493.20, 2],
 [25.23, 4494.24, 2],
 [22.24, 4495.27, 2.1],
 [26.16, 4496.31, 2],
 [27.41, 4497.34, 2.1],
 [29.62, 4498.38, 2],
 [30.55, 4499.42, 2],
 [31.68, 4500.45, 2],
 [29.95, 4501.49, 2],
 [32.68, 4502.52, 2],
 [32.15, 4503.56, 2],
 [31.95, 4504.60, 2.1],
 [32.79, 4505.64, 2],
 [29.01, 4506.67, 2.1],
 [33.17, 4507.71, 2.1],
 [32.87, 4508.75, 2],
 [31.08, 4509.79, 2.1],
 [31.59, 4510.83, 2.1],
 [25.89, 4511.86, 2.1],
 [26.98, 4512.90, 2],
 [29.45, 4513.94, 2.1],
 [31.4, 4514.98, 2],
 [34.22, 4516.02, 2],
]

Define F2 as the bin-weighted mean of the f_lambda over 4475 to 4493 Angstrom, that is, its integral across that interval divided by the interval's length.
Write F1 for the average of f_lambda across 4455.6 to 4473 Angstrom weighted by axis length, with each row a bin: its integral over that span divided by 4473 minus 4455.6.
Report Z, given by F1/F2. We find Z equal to 0.83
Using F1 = 23.3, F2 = 28.3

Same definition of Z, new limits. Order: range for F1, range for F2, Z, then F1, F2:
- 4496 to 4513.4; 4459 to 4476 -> 1.19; 30.4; 25.5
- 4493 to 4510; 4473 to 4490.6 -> 1.06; 29.9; 28.3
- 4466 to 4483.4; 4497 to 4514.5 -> 0.93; 28.4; 30.6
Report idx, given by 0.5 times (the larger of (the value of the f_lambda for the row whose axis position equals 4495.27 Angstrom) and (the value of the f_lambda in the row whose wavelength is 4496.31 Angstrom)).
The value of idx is 13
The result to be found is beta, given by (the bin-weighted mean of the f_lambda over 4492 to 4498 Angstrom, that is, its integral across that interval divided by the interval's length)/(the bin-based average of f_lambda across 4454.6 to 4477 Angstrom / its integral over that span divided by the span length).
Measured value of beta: 1.1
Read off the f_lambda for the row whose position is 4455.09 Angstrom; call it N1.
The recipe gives 11.14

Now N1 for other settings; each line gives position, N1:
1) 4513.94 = 29.45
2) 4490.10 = 22.93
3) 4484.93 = 33.64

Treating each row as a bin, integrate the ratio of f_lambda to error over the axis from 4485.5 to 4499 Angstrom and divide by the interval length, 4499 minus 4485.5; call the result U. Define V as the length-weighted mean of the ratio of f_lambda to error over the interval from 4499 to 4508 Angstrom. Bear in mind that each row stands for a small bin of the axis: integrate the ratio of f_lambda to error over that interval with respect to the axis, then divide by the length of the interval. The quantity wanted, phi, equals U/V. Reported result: 0.87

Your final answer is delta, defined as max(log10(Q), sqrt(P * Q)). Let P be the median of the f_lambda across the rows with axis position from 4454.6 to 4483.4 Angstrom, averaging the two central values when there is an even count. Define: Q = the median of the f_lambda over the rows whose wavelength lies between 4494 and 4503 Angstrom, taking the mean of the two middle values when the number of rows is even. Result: 28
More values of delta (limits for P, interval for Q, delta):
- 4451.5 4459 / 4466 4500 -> 23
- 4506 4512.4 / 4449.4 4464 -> 24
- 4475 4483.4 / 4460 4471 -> 27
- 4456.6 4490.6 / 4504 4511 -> 29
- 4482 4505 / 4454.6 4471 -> 26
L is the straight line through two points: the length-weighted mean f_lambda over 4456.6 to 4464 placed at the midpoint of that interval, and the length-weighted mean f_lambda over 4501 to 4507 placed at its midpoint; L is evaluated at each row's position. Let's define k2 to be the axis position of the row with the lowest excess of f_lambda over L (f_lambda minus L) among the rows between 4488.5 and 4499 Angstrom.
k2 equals 4495.27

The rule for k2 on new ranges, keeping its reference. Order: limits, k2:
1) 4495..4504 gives 4495.27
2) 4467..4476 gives 4475.65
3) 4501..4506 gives 4501.49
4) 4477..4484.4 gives 4481.84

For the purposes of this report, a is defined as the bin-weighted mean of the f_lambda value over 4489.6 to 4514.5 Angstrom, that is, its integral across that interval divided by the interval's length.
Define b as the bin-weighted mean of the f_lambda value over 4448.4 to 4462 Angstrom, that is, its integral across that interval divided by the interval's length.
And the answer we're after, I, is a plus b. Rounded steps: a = 29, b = 19.7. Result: 49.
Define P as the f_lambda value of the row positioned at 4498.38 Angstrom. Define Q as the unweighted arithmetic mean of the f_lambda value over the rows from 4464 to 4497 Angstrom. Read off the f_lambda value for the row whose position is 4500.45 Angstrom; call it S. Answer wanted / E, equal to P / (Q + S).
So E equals 0.50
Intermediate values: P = 29.62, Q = 28.0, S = 31.68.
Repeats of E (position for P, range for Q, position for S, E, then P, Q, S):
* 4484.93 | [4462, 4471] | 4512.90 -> 0.64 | 33.64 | 25.9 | 26.98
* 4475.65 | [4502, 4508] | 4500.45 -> 0.43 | 27.11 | 32.0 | 31.68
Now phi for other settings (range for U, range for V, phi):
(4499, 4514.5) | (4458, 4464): 1.52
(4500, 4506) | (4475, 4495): 1.14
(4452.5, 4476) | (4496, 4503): 0.80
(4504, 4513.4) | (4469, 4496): 1.07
